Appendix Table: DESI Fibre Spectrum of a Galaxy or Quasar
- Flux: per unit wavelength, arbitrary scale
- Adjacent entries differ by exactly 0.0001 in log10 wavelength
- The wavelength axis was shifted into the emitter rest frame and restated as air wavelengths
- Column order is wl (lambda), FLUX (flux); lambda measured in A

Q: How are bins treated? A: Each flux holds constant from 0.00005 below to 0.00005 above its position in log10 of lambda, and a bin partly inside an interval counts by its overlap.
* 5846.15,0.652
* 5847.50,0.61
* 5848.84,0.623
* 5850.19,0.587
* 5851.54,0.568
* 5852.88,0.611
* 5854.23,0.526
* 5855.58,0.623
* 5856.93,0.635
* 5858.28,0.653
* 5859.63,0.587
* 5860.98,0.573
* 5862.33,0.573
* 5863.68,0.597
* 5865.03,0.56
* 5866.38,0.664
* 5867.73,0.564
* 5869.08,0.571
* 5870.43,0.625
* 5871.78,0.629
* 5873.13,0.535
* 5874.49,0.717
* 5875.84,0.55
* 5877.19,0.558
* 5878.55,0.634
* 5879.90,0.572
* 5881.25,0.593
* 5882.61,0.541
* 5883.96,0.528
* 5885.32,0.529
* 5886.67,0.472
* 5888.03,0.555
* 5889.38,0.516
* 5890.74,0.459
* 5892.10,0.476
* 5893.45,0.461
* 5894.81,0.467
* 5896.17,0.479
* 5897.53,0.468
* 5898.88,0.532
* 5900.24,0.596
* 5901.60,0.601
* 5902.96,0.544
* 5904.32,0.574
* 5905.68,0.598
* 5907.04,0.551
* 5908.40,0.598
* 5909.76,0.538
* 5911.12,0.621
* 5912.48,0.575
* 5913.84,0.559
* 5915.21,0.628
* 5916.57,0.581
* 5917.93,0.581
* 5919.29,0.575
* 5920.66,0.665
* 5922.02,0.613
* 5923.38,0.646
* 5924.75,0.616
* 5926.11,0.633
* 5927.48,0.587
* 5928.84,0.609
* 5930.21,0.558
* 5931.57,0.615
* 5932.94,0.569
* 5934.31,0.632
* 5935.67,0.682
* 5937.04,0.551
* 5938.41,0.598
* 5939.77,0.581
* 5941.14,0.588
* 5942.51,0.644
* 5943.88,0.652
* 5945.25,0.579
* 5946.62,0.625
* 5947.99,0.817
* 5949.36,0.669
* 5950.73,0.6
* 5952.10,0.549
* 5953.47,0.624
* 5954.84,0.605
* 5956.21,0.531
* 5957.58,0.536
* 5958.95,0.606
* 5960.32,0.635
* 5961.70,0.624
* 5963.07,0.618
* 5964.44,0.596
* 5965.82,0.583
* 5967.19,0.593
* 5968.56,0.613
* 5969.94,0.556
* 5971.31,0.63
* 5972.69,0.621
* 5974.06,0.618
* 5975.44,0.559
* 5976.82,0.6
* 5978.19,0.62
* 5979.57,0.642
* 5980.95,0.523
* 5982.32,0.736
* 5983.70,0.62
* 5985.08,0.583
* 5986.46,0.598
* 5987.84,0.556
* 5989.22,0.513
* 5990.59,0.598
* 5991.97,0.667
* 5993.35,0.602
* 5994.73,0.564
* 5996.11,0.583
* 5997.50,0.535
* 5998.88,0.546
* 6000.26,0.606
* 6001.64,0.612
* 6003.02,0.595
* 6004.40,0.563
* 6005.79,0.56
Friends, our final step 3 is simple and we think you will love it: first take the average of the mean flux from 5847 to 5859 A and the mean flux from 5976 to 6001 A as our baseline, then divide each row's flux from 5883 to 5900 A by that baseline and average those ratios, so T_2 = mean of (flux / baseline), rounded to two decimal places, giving 0.83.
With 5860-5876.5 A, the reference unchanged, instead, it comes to 1.00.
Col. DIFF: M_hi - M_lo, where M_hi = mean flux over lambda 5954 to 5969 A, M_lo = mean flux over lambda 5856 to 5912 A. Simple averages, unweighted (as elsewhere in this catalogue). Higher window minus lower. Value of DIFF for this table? 0.031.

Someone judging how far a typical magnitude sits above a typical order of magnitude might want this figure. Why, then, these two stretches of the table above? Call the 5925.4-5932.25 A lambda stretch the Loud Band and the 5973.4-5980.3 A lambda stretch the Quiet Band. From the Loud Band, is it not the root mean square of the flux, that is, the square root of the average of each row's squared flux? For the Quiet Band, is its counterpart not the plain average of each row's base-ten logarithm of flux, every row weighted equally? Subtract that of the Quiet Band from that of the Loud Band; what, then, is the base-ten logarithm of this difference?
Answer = -0.087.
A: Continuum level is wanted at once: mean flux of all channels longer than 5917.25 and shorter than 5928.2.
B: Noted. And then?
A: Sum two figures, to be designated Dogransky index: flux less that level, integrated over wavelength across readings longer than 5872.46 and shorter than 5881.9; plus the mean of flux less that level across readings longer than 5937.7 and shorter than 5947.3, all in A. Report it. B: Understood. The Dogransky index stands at -0.20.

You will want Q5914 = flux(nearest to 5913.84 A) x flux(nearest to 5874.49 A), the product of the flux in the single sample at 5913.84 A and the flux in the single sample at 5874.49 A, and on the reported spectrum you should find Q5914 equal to 0.401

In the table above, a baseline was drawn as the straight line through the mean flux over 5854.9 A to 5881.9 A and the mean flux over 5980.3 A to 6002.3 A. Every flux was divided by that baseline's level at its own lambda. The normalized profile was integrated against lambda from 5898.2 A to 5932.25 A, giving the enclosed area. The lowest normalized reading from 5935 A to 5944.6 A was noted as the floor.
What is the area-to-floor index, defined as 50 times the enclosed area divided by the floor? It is 1823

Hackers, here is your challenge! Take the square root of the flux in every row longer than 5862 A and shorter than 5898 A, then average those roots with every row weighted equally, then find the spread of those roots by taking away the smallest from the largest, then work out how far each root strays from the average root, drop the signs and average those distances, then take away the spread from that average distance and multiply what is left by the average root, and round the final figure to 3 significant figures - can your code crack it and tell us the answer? -0.100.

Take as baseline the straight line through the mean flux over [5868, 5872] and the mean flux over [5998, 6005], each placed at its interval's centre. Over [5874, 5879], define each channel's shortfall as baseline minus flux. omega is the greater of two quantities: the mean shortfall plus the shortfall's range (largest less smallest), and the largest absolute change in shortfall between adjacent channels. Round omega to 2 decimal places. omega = 0.17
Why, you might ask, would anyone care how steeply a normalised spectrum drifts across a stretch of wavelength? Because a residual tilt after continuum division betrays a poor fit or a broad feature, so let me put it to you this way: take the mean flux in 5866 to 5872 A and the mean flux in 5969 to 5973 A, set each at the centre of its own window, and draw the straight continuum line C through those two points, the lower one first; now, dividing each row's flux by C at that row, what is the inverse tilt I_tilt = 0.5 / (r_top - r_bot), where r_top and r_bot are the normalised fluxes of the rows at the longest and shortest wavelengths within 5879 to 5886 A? -7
